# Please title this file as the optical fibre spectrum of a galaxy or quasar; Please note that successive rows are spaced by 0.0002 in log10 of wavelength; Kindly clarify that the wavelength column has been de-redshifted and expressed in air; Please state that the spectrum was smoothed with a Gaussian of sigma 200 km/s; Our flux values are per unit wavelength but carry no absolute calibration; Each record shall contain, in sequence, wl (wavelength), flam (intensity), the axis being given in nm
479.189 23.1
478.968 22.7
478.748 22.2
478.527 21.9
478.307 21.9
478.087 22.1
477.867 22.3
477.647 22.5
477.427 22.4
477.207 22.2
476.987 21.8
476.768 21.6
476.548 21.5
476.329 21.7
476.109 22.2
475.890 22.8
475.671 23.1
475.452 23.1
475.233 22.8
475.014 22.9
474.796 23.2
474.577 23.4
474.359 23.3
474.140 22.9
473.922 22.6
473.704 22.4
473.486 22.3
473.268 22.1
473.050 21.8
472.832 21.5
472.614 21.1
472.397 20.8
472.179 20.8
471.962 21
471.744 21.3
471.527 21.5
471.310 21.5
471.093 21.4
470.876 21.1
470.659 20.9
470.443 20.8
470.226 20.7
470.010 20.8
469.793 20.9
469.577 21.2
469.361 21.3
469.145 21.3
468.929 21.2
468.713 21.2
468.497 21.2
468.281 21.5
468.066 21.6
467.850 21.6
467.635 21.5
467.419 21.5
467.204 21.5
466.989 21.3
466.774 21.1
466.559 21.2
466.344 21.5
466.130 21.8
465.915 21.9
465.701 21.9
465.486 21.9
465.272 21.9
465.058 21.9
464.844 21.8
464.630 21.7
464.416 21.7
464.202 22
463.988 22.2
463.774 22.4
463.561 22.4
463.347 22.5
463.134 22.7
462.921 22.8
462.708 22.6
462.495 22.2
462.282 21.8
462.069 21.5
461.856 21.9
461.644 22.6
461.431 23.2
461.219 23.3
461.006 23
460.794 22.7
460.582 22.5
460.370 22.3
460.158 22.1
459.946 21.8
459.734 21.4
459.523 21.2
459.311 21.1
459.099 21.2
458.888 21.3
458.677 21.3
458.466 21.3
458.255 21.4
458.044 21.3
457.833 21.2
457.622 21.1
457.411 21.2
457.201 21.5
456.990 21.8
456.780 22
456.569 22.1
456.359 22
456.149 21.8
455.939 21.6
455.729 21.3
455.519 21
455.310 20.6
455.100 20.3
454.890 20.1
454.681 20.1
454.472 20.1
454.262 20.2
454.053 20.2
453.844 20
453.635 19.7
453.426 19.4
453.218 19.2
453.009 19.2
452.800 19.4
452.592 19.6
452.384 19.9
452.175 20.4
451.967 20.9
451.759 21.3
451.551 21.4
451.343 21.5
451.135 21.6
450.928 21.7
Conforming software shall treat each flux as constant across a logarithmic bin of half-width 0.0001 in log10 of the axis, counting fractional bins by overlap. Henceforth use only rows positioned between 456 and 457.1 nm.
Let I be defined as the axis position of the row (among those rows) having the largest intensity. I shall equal 456.569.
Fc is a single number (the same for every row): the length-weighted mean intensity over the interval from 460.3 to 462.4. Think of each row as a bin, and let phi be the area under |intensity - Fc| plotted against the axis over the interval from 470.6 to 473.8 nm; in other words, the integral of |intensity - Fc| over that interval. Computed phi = 3.3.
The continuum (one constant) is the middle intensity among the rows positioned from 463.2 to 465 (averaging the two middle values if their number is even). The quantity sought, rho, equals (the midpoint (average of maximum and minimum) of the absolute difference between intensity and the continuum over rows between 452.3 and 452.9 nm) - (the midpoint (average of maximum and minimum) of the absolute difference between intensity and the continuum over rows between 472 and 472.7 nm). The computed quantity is 1.3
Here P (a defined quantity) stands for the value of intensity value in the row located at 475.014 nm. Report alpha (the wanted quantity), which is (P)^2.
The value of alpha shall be 524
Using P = 22.9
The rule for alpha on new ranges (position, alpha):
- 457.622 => 445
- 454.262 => 408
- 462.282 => 475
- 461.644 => 511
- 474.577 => 548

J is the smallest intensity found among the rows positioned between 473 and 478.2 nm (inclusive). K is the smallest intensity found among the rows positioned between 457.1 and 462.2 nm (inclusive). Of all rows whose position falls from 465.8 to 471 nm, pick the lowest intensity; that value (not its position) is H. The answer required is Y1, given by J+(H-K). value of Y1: 21.1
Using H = 20.7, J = 21.5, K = 21.1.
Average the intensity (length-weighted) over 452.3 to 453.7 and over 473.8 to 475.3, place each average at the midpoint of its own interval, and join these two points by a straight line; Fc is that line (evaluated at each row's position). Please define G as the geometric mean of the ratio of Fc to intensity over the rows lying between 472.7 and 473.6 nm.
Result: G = 1.04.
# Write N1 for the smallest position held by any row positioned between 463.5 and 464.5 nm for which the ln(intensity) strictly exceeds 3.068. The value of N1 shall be 463.561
